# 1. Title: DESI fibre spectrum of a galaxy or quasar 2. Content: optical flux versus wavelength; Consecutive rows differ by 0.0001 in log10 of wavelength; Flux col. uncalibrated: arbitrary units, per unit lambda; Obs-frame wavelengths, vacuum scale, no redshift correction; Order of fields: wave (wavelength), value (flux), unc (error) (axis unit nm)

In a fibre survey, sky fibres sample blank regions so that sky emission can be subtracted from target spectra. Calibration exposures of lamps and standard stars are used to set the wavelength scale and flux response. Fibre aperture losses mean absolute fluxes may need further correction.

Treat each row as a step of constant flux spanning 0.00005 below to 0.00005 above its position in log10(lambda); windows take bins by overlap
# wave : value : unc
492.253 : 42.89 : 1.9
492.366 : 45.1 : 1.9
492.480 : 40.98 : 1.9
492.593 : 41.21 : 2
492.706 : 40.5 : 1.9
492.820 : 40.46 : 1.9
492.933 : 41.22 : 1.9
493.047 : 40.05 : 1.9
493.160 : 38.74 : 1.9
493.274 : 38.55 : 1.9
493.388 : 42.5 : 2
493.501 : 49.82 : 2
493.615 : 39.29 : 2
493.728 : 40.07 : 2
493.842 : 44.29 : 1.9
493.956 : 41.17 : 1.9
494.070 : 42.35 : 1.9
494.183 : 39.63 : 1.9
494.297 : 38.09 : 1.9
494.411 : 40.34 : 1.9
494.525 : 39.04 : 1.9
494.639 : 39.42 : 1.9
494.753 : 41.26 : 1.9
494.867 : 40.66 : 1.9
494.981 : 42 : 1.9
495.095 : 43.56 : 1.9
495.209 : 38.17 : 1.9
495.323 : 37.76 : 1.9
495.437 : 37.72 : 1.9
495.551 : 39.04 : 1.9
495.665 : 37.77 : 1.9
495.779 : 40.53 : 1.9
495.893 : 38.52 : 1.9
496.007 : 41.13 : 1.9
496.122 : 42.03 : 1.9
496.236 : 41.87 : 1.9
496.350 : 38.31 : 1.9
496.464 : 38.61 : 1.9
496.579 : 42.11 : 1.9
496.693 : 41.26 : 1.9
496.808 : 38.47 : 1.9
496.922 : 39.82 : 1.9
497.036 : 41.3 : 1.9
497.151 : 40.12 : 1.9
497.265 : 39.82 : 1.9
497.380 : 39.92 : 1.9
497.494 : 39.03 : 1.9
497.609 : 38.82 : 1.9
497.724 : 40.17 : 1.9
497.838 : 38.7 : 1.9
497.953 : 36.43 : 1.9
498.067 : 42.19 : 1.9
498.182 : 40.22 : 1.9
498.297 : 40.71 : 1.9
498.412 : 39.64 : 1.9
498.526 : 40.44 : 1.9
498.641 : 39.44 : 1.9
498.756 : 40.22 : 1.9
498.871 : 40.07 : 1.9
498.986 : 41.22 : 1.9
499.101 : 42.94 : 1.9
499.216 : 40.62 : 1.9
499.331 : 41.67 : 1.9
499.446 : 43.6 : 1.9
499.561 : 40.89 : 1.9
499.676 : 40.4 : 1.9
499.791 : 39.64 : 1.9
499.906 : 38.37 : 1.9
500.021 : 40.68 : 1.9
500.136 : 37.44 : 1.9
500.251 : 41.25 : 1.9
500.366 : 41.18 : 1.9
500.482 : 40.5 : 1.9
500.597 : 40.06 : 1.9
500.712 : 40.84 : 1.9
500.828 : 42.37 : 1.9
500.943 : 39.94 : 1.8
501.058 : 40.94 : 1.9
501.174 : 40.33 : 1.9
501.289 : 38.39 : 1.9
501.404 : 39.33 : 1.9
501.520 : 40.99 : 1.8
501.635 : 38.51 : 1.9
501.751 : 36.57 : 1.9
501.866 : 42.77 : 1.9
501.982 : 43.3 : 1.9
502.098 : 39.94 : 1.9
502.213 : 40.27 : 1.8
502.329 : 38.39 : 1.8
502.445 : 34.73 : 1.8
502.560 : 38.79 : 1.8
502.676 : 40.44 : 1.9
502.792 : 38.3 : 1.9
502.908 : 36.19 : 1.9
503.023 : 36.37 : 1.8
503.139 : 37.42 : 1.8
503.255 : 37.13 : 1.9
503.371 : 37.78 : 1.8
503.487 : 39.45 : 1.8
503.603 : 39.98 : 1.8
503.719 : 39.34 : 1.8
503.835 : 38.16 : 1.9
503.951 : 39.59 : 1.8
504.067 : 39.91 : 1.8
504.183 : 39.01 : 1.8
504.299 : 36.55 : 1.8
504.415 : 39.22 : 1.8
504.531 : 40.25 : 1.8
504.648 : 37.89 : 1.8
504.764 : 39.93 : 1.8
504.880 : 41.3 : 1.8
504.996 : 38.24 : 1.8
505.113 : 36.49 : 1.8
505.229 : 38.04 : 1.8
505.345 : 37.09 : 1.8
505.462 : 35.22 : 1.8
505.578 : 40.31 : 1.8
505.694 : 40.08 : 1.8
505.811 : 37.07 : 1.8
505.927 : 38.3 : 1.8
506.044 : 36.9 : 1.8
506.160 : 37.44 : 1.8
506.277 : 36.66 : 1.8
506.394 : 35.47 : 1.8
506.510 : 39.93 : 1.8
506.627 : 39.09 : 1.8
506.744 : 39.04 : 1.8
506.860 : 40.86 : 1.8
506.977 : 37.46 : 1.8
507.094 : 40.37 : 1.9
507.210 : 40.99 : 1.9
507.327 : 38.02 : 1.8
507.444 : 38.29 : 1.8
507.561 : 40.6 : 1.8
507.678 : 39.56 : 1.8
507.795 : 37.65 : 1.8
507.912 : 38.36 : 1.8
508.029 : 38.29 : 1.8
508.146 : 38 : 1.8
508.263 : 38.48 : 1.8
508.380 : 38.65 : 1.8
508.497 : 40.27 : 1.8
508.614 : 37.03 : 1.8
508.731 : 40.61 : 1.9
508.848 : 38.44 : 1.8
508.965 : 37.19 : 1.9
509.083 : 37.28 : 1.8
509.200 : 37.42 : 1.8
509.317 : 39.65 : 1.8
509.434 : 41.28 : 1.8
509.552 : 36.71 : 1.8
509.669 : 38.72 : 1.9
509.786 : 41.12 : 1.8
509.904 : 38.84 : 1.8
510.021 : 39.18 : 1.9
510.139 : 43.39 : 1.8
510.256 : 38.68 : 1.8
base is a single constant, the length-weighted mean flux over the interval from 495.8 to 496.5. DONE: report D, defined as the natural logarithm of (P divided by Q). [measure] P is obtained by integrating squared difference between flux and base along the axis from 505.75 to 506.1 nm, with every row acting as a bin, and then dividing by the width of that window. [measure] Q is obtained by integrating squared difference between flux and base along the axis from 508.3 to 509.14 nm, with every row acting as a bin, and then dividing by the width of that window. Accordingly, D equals 0.5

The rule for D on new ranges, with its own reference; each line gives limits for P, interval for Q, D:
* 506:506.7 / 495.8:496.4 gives 1.2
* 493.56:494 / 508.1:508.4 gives 0.4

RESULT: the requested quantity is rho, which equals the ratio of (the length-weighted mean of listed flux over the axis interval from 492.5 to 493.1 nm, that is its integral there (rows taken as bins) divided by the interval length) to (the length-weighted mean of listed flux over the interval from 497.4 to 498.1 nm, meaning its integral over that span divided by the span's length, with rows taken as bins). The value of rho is 1.04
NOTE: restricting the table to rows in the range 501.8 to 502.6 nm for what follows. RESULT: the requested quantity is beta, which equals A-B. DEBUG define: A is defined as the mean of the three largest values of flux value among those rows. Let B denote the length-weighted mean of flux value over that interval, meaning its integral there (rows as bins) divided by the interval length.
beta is 2.4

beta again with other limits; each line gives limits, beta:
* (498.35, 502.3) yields 2.9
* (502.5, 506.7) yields 2.4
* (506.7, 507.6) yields 1.4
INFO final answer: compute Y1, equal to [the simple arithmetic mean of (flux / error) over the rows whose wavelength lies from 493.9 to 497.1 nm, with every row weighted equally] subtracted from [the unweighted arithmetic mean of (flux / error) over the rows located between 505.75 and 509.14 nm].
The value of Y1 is 0.14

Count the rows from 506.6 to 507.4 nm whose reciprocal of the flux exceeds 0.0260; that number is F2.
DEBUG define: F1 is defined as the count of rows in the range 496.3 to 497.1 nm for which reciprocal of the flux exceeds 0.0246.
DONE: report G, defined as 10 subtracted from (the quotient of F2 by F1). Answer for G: -9.50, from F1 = 4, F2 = 2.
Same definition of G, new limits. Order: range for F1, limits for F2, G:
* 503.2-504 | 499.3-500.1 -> -9.86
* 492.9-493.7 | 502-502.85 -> -9.25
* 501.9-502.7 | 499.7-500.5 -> -9.67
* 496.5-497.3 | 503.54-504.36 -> -9.50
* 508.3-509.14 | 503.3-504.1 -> -9.71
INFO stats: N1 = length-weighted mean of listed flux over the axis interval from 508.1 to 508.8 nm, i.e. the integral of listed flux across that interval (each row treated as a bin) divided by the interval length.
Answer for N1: 38.9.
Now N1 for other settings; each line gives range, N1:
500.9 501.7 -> 39.7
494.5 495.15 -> 41.1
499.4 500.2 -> 40.1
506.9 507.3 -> 39.5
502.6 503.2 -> 37.8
